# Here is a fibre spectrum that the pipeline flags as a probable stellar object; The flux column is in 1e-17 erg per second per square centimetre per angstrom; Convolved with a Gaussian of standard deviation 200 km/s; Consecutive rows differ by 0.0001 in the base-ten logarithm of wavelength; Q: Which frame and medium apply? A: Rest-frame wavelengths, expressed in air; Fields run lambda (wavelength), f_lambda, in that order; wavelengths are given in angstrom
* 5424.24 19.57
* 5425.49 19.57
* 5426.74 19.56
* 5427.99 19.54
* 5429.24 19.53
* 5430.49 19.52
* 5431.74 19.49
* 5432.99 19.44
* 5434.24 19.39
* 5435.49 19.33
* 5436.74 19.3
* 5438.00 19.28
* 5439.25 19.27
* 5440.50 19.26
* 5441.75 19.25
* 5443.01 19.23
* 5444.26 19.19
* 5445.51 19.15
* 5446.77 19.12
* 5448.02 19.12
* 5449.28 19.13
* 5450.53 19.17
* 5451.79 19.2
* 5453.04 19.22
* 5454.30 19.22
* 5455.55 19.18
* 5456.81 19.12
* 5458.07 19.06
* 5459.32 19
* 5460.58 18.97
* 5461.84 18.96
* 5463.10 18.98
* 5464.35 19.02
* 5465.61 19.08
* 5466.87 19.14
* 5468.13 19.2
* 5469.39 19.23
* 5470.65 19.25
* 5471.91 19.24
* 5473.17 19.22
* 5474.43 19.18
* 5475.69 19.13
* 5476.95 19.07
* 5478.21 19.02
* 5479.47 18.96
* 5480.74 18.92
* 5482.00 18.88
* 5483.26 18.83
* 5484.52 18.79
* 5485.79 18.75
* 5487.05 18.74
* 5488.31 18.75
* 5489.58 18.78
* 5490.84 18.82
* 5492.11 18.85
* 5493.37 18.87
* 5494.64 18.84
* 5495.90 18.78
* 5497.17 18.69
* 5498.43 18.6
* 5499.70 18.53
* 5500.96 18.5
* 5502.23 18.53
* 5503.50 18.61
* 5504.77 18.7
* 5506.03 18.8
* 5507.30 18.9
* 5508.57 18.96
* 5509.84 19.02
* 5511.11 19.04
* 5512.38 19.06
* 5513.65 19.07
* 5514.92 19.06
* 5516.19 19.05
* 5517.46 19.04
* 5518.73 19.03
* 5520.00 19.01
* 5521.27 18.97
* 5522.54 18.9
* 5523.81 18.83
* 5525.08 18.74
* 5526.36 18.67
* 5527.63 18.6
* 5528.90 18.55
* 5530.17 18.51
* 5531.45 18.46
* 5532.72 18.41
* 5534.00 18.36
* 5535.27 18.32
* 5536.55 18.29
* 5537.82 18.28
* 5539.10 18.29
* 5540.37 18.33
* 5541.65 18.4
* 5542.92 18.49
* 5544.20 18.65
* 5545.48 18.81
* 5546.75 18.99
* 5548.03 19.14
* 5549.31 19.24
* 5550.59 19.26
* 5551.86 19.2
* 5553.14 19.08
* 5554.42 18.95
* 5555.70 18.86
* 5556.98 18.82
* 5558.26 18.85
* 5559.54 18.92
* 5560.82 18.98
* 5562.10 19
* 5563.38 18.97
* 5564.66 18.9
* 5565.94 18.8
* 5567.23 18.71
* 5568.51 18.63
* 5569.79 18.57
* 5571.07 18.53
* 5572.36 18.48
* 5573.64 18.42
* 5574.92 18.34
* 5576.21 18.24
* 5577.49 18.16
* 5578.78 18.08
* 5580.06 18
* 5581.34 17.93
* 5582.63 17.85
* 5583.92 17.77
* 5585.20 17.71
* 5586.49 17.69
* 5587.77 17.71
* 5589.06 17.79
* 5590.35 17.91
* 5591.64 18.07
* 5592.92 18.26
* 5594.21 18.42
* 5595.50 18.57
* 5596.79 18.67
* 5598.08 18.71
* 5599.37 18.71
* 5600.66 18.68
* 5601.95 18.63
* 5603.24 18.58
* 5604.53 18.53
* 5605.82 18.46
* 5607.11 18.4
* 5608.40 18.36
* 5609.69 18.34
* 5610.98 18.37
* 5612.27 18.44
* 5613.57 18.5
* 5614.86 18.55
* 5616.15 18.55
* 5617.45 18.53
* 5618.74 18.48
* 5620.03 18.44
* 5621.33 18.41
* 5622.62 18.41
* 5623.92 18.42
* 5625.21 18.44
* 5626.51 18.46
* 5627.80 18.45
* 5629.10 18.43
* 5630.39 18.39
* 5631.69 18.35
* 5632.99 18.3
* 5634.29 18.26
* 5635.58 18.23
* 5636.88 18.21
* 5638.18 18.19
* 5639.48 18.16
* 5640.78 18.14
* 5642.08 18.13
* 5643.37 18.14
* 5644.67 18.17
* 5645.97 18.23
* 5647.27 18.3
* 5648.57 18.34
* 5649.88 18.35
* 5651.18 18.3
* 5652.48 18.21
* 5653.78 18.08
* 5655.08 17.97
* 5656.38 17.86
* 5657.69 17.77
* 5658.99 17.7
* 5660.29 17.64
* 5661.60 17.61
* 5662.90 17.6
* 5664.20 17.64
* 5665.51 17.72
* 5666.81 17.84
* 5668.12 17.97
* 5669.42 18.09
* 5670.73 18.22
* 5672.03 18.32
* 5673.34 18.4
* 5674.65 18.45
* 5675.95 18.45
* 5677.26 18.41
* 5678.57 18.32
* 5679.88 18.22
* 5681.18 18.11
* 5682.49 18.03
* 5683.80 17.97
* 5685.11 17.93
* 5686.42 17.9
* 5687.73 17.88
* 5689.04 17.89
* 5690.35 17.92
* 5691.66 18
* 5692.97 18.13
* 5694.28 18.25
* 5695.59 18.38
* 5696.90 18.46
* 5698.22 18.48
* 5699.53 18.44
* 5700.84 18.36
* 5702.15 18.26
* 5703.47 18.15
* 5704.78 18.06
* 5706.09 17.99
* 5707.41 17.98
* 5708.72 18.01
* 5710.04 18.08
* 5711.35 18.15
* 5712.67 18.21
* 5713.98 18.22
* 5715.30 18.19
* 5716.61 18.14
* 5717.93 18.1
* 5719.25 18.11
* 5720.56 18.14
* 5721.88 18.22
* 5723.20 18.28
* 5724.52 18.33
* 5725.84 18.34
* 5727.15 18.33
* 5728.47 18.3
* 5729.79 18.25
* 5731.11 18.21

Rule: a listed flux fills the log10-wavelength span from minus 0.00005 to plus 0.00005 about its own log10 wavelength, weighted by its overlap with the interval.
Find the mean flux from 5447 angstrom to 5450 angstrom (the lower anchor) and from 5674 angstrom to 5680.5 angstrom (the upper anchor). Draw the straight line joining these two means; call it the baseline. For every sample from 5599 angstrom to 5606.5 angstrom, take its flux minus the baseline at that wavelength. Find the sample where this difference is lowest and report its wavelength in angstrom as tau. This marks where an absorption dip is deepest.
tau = 5605.82 angstrom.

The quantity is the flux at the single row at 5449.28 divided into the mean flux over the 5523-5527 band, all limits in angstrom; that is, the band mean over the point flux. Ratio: 0.980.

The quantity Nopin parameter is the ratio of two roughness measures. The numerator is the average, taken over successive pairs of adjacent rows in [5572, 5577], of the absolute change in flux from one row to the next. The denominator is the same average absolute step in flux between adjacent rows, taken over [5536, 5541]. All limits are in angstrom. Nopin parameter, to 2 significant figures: 4.0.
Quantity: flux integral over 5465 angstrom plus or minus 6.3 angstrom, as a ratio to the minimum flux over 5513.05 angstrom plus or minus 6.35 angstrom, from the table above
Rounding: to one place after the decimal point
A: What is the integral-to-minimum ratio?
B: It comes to 12.7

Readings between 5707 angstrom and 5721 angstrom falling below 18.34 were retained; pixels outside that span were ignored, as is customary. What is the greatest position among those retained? 5720.56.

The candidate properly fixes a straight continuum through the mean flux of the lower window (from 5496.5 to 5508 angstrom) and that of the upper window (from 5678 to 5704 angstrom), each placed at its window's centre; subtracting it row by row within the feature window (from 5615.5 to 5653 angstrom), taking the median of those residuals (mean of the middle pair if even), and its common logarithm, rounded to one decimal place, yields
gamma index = -1.4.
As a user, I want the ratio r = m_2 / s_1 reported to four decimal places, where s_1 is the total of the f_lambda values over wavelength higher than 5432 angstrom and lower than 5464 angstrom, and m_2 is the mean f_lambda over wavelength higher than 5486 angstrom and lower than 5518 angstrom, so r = 0.0393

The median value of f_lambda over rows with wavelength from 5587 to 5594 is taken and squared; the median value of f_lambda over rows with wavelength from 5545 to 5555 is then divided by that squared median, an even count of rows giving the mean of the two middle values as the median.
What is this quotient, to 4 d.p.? 0.0596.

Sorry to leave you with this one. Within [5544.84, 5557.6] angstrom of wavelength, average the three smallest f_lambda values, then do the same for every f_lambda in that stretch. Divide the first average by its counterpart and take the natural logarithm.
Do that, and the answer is -0.011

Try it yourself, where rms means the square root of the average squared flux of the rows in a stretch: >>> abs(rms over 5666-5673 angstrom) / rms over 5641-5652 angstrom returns 0.991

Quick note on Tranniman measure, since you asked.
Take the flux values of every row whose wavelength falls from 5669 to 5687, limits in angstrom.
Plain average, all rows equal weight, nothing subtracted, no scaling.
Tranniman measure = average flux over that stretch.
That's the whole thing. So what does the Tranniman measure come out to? 18.2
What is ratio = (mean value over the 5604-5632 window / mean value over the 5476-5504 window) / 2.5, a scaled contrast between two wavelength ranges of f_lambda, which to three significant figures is 0.393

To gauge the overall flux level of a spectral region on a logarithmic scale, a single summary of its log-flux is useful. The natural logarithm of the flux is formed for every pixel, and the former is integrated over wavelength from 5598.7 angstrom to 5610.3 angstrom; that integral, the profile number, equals 33.9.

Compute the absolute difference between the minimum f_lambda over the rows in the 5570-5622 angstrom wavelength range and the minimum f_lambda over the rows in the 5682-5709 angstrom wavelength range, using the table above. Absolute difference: 0.2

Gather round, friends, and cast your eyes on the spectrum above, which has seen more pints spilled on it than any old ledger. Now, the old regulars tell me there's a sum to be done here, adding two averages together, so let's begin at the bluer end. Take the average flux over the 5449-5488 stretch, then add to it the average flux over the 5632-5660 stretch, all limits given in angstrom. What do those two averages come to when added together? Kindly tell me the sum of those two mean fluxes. 37.2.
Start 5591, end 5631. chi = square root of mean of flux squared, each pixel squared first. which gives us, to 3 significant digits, 18.5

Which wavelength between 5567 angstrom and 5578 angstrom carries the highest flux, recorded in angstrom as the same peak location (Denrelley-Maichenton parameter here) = 5567.23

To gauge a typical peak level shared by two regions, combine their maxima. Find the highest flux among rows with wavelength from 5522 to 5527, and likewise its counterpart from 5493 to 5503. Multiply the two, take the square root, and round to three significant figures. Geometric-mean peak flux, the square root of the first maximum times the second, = 18.9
